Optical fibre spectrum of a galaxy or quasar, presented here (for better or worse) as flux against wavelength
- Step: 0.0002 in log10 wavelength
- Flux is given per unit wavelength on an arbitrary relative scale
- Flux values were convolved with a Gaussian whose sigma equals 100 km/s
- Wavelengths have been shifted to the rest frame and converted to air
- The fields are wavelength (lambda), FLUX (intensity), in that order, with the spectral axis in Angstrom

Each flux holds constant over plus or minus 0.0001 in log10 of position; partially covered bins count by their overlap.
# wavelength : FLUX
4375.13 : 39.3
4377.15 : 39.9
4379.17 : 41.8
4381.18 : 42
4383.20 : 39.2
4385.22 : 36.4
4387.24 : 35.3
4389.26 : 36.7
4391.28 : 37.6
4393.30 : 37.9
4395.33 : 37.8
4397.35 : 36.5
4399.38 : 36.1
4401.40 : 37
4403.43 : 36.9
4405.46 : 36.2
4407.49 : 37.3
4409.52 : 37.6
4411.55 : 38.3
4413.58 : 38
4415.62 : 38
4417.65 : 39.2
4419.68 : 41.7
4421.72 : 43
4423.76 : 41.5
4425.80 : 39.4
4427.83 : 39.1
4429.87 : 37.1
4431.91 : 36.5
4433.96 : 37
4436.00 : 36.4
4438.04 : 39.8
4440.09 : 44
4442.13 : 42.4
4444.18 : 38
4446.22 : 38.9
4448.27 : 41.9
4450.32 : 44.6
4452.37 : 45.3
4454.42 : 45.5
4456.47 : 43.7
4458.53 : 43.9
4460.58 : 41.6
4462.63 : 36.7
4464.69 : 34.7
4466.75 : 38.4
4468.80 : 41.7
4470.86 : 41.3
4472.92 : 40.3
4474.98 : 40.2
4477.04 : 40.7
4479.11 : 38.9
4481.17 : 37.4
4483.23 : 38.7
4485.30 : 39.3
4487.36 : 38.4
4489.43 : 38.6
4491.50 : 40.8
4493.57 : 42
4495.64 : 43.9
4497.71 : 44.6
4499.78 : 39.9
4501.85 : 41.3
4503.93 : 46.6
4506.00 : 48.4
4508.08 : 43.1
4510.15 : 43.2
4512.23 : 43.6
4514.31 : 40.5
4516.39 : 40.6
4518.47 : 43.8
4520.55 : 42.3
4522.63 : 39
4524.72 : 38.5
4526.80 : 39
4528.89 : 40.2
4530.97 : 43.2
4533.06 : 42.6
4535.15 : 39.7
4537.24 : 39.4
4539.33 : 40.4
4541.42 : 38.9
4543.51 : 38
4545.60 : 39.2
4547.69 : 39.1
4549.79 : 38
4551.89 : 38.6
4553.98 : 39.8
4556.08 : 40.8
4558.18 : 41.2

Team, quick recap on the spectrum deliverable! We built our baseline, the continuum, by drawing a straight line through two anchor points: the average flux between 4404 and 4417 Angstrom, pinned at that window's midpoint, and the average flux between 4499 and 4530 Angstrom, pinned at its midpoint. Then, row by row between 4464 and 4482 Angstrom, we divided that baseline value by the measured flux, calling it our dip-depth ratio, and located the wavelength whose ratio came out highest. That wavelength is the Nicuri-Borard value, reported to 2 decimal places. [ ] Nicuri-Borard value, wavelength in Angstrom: 4464.69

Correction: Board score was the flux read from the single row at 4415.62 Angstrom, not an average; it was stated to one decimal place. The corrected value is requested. 38.0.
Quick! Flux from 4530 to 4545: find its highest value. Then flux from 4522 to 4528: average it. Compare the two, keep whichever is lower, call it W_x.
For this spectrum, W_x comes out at 38.8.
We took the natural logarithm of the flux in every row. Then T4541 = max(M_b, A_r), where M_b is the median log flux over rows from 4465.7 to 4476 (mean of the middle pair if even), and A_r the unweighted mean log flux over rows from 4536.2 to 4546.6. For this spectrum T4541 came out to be 3.696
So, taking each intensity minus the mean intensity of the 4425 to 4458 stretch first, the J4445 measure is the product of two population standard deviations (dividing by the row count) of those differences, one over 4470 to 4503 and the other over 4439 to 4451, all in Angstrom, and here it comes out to 4.6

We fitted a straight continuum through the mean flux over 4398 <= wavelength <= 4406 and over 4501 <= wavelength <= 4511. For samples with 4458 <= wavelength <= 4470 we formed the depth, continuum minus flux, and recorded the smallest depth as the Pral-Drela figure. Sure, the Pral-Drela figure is -3.0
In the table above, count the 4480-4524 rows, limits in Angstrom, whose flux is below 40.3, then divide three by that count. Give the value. 0.43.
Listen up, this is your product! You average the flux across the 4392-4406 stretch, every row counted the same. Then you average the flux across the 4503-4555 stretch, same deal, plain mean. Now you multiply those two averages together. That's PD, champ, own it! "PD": 1515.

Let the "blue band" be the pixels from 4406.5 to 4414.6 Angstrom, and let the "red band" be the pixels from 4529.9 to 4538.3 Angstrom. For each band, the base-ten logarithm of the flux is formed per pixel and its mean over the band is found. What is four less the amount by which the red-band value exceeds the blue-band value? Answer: 3.963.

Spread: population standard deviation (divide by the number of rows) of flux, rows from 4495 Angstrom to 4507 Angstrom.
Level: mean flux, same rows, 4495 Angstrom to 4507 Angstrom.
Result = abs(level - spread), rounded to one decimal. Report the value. 41.2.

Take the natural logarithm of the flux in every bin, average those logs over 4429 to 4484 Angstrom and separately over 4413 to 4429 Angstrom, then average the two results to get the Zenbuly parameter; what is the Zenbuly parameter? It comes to 3.69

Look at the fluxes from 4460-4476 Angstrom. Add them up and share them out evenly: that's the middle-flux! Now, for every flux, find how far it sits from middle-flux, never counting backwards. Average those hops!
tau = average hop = 2.07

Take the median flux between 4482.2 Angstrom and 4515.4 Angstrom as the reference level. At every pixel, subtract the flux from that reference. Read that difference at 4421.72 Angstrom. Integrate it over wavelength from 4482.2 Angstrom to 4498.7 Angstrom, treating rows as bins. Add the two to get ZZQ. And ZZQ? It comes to 13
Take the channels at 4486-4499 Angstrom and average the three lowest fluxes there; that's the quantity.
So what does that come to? 39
